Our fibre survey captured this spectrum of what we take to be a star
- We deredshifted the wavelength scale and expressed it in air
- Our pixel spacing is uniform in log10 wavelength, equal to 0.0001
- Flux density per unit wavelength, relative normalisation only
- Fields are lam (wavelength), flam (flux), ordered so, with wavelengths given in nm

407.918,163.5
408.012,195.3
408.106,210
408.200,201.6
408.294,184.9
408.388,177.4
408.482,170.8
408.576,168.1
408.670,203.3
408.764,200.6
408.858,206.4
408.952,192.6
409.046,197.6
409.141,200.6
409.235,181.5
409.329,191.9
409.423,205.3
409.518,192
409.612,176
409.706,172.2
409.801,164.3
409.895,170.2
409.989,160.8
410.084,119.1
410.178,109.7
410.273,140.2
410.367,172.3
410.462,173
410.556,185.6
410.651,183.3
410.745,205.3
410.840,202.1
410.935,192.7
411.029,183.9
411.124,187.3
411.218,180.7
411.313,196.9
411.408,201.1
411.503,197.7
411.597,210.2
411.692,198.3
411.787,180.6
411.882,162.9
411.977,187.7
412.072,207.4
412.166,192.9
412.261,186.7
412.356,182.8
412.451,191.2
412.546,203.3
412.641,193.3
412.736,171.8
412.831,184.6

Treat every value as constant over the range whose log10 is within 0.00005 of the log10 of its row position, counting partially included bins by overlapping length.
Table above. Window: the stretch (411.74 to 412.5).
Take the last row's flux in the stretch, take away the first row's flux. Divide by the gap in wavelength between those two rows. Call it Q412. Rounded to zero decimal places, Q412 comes 16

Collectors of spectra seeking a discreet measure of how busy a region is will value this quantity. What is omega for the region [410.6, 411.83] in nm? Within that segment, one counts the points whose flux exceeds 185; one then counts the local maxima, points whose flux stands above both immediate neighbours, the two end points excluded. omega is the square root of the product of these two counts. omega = 6.0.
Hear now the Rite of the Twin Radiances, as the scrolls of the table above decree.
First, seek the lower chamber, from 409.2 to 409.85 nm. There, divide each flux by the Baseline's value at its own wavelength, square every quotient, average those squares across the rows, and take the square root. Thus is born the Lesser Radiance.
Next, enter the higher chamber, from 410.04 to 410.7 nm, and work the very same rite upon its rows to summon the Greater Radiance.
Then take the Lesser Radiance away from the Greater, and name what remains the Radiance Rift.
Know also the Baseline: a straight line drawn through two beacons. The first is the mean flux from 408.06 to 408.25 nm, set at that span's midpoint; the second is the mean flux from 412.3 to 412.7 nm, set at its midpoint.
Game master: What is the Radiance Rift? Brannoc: -0.12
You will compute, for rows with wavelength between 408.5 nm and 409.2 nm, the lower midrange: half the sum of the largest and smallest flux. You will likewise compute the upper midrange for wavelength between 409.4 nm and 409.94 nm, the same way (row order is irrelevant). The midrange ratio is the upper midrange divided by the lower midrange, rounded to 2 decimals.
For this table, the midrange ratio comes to 0.99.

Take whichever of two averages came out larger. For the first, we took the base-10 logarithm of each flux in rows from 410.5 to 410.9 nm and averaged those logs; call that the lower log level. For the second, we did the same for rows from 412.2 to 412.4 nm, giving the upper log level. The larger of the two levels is 2.29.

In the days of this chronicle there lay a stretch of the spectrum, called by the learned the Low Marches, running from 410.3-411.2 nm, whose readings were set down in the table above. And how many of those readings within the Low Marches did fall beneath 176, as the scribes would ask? 2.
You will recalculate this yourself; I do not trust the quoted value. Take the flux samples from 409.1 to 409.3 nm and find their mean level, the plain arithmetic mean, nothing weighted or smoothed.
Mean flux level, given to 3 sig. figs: 191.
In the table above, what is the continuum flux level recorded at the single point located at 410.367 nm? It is 172.3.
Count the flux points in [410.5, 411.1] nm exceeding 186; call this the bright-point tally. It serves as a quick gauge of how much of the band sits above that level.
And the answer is 3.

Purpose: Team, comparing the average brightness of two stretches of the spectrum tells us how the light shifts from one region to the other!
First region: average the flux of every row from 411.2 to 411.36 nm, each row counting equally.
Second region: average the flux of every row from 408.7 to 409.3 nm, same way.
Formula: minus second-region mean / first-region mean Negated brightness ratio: -1.04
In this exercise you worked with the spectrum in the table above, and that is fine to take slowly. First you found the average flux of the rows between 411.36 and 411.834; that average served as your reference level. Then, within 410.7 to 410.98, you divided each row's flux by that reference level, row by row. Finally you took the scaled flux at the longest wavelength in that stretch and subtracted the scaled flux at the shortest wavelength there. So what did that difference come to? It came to -0.064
